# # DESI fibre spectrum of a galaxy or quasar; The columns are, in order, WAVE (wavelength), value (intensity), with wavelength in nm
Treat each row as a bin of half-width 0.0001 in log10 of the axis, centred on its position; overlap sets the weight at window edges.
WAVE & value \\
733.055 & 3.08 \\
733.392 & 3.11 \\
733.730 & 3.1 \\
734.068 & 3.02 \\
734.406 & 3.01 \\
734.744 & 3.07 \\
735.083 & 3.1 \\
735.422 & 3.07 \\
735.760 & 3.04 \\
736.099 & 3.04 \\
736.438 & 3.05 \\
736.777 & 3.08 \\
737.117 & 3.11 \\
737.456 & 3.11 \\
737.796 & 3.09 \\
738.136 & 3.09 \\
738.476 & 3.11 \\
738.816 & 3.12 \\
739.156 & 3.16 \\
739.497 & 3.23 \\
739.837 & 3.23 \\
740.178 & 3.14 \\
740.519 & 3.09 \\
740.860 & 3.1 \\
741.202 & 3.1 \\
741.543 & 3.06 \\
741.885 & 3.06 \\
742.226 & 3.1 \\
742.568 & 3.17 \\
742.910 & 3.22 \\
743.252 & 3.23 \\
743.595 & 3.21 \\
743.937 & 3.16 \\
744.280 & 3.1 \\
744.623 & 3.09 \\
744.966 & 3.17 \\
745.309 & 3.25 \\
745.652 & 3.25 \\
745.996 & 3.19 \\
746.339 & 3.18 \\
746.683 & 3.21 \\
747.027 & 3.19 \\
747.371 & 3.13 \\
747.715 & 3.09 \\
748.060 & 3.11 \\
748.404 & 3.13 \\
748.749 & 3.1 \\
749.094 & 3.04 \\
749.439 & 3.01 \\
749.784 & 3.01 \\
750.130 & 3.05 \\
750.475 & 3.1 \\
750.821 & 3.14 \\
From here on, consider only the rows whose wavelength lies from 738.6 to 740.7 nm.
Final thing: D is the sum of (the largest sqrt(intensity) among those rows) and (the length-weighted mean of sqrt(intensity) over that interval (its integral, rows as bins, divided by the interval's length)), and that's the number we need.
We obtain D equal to 3.58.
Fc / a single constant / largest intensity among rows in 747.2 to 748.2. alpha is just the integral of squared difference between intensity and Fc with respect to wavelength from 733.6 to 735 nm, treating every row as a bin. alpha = 0.011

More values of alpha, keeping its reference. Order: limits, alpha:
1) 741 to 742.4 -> 0.004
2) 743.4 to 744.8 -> 0.004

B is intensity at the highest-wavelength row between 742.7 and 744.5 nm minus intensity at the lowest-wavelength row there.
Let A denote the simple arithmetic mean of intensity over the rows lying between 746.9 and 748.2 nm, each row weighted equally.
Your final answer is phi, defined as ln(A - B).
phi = 1.18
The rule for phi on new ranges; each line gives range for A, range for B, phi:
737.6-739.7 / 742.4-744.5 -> 1.16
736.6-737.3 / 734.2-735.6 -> 1.11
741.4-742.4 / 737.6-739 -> 1.11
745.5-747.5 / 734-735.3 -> 1.14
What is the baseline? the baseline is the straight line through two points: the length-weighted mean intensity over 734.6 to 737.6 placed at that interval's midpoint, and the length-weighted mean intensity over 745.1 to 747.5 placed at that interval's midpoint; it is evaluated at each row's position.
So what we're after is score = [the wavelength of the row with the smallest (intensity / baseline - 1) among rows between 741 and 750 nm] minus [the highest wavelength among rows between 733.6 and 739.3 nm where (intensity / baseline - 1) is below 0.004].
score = 10.97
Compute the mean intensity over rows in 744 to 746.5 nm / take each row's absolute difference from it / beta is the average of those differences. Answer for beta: 0.048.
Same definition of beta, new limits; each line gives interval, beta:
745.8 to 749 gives 0.040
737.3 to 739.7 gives 0.037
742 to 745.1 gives 0.043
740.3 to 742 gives 0.018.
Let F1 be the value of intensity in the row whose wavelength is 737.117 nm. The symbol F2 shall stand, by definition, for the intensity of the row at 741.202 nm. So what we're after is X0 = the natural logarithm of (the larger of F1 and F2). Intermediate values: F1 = 3.11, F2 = 3.1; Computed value 1.135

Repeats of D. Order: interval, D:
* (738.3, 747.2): 3.58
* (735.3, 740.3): 3.56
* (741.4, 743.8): 3.57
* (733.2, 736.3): 3.51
